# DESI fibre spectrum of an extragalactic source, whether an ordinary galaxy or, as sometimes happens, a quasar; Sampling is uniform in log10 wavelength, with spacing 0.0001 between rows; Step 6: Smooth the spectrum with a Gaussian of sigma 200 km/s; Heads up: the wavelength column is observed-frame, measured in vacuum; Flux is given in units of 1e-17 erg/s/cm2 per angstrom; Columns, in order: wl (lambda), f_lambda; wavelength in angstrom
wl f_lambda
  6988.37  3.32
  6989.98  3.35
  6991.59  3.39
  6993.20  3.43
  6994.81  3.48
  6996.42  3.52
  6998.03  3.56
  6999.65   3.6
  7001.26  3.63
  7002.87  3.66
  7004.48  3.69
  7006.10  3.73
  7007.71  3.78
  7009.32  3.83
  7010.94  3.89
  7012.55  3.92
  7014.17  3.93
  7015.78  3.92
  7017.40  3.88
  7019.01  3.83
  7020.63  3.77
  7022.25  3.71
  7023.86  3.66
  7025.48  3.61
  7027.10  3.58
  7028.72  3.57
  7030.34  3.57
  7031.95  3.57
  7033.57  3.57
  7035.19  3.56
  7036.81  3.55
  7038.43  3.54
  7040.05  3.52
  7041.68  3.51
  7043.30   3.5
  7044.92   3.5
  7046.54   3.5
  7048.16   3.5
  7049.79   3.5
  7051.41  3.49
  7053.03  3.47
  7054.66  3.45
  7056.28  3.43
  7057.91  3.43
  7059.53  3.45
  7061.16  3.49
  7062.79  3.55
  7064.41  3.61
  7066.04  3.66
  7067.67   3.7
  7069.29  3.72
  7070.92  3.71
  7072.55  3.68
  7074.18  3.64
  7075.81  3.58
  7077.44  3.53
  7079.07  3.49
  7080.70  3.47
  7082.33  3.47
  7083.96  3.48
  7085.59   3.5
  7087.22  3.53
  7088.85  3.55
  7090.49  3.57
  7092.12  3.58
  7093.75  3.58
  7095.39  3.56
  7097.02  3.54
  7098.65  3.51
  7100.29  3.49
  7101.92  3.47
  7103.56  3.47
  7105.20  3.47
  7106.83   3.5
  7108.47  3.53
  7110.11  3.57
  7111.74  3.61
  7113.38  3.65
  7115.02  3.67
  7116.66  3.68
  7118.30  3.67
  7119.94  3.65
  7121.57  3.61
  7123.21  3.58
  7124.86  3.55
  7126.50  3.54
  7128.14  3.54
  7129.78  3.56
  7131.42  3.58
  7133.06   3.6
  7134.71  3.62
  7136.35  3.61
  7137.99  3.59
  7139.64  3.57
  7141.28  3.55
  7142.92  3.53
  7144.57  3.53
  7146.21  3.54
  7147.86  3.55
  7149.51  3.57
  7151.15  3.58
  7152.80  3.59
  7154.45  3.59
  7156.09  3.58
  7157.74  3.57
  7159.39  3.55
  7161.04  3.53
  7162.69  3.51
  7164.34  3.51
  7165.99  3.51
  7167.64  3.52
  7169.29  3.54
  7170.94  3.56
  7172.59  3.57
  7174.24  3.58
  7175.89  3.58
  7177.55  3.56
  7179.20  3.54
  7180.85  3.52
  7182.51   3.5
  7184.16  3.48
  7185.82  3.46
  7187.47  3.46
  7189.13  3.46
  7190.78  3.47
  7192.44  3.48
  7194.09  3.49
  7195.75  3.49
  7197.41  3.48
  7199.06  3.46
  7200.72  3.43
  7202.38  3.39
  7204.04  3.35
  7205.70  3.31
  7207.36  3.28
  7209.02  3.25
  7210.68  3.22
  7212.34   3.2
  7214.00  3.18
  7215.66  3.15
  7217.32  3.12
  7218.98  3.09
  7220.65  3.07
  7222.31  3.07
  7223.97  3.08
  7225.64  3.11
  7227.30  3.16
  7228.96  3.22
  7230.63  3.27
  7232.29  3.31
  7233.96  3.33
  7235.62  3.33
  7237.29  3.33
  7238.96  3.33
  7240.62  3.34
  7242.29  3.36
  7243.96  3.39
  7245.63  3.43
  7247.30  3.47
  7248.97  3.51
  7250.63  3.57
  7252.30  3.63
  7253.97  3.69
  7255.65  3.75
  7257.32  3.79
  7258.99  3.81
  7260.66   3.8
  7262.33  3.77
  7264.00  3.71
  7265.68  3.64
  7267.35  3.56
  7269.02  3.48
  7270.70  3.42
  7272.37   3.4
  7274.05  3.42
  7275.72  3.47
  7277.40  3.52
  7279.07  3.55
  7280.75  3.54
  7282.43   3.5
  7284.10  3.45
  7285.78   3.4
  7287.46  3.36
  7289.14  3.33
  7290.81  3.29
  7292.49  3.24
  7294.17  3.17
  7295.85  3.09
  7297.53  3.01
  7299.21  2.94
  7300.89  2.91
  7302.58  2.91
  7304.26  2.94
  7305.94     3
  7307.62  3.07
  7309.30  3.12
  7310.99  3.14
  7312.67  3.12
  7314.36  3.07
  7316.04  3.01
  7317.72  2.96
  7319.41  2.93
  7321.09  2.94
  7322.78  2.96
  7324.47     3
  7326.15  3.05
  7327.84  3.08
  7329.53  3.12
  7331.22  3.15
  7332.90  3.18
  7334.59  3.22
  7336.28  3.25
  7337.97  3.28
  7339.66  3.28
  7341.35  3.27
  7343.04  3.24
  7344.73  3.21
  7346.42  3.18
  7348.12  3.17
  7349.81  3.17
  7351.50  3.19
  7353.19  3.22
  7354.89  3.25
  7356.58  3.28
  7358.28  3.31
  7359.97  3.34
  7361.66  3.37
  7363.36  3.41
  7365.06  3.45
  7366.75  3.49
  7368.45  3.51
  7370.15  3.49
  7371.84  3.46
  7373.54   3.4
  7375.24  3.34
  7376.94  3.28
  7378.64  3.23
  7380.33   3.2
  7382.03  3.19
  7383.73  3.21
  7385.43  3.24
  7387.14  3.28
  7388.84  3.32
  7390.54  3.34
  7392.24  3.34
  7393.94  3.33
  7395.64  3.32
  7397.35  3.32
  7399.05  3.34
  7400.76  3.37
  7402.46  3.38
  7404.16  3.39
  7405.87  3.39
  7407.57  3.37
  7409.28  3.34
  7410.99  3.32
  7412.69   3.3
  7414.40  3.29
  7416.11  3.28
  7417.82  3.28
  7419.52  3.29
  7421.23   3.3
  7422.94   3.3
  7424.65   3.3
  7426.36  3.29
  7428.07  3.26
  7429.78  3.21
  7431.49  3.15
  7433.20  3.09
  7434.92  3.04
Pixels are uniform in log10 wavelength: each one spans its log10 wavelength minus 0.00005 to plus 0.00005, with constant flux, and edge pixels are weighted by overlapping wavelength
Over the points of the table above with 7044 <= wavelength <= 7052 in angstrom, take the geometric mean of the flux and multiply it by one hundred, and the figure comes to 350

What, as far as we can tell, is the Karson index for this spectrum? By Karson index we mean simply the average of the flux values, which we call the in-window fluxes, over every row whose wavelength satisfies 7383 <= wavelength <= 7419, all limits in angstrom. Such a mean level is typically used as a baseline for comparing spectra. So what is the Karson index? 3.32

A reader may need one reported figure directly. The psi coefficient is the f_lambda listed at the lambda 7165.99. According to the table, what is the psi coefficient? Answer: 3.51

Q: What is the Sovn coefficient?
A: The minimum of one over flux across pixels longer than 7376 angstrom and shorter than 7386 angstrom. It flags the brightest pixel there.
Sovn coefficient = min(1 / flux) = 0.305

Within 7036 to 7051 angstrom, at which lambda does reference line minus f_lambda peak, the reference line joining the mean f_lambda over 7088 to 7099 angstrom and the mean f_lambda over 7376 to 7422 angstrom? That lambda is 7043.30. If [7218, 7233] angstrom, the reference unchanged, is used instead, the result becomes 7220.65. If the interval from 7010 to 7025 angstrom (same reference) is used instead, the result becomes 7023.86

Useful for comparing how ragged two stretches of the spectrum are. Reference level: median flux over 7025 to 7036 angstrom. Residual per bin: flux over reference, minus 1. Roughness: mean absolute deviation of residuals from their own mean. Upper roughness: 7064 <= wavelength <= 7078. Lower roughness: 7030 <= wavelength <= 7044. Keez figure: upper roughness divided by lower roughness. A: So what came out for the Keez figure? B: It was 2.2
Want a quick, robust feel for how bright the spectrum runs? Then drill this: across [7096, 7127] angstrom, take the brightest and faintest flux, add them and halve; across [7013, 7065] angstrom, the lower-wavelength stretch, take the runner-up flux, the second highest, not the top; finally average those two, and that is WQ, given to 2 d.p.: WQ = 3.75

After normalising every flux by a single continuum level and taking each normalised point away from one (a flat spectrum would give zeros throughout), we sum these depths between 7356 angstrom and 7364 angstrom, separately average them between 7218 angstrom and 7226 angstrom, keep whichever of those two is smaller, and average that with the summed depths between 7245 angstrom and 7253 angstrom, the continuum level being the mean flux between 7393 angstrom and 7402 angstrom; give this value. -0.14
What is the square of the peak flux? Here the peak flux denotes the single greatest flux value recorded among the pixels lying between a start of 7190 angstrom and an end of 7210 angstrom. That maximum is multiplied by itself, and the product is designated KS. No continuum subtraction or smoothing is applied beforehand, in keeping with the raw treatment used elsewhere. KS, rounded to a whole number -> 12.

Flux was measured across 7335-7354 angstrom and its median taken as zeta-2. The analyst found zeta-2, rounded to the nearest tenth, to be 3.2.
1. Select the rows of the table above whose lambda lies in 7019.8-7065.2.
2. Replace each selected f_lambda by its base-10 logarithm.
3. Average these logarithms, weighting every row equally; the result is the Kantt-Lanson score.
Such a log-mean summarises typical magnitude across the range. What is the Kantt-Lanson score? 0.549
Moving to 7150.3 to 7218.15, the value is 0.538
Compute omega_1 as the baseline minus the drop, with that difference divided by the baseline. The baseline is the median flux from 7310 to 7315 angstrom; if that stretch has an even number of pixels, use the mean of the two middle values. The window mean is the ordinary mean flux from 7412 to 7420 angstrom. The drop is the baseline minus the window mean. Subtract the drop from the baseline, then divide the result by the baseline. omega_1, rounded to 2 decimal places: 1.05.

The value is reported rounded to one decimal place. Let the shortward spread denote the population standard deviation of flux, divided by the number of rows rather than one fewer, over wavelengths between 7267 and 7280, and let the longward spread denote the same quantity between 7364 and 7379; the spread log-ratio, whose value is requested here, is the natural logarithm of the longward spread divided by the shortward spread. 0.5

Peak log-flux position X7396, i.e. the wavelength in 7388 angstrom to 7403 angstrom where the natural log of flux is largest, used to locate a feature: 7402.46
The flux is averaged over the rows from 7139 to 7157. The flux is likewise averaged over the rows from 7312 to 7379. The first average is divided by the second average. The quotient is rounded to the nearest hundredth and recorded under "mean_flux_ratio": 1.11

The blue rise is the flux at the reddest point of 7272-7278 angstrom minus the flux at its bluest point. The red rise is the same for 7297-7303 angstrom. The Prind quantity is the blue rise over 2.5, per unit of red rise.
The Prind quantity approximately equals -0.5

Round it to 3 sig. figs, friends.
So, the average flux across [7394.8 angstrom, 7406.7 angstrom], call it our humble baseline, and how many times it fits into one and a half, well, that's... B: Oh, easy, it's 0.447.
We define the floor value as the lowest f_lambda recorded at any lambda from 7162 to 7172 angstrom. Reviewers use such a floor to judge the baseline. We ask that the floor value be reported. 3.51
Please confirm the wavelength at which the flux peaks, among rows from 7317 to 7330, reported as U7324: 7329.53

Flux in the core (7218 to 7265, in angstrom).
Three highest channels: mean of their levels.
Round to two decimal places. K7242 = 3.80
